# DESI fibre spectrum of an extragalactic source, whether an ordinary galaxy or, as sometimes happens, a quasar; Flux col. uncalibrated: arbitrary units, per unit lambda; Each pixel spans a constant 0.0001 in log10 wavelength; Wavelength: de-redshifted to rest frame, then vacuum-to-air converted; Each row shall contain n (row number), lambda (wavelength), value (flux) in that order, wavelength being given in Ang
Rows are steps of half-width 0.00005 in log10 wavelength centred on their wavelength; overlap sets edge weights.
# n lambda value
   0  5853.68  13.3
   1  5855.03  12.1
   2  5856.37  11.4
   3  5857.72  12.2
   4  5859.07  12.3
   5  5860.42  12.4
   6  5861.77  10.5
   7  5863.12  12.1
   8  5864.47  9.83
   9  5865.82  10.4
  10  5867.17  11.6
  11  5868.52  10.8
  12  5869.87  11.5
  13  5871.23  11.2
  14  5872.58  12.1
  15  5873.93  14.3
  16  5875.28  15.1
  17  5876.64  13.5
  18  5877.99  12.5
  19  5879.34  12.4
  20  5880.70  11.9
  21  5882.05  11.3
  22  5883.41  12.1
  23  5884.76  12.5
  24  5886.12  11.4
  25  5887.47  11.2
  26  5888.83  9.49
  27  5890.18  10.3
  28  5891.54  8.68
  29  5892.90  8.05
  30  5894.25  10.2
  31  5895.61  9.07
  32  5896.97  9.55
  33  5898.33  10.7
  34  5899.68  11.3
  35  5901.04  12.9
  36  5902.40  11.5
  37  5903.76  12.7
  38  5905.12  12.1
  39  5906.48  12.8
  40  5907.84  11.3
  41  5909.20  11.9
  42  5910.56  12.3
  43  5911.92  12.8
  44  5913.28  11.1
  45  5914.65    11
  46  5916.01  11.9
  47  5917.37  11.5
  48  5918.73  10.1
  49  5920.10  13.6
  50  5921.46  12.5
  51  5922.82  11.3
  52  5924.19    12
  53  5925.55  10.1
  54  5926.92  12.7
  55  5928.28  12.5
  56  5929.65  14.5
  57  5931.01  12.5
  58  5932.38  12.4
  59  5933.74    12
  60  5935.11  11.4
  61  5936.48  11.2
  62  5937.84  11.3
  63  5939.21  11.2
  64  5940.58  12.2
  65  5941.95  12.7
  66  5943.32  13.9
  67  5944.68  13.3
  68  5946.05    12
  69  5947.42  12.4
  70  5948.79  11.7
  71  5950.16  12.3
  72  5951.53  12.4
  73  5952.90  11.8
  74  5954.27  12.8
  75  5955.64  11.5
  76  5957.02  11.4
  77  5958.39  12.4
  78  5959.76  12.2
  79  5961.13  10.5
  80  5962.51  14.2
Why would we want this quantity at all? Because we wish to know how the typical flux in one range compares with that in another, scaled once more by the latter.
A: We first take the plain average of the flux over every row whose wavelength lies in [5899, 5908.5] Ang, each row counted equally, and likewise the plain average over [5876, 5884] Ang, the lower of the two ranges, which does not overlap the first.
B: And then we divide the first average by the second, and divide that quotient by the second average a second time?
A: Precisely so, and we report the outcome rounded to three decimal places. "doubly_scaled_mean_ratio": 0.080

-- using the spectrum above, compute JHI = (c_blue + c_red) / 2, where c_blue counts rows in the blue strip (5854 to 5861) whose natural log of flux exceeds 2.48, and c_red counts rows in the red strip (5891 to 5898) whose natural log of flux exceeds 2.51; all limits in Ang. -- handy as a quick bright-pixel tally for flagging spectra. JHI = 2.0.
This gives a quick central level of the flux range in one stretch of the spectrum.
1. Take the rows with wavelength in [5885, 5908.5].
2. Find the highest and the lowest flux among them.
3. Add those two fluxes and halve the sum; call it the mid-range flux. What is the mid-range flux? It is 10.5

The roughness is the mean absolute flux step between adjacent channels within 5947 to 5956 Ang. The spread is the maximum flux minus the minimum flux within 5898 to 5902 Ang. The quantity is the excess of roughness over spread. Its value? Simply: -1.5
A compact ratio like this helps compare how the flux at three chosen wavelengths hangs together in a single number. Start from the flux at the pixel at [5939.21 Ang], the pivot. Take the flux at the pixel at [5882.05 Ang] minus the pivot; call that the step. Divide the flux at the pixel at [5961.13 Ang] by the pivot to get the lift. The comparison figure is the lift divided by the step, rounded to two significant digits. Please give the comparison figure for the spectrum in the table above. 9.4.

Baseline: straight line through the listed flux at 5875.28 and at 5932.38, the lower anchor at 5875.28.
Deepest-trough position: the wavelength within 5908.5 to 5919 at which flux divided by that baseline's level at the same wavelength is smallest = 5918.73 Ang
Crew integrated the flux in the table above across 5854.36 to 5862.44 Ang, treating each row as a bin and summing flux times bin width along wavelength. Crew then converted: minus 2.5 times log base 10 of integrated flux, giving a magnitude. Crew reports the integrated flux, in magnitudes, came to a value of -4.95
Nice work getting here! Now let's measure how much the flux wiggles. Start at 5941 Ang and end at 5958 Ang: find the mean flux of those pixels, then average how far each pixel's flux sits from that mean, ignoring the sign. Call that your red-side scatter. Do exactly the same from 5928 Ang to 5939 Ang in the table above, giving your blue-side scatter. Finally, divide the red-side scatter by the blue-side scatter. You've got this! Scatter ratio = 0.8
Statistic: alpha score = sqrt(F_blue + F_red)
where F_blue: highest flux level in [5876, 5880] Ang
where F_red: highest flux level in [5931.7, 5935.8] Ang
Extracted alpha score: 5.1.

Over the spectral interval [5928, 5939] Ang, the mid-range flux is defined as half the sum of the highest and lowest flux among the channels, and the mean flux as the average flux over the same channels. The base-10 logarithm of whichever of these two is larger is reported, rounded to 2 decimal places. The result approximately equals 1.11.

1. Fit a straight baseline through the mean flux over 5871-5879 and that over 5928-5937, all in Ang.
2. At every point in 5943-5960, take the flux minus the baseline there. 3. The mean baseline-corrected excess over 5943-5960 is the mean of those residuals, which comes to 0.2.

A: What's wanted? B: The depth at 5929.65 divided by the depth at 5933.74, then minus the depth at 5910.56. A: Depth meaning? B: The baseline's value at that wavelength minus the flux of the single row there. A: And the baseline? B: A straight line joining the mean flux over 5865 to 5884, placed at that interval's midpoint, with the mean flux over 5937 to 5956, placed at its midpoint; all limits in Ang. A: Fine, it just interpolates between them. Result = -9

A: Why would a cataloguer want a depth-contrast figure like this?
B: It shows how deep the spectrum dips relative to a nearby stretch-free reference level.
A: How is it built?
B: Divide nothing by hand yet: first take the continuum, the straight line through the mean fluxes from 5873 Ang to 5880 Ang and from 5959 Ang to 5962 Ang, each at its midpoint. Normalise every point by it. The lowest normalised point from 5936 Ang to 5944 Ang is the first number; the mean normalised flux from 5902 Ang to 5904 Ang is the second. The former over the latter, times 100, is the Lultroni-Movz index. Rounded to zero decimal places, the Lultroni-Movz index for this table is 99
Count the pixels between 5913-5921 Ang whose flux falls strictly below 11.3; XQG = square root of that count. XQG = 1.7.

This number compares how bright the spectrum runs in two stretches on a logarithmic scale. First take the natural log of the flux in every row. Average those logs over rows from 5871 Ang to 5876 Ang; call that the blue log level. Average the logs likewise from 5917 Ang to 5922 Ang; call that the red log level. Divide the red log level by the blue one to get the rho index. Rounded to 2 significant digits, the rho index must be 0.96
